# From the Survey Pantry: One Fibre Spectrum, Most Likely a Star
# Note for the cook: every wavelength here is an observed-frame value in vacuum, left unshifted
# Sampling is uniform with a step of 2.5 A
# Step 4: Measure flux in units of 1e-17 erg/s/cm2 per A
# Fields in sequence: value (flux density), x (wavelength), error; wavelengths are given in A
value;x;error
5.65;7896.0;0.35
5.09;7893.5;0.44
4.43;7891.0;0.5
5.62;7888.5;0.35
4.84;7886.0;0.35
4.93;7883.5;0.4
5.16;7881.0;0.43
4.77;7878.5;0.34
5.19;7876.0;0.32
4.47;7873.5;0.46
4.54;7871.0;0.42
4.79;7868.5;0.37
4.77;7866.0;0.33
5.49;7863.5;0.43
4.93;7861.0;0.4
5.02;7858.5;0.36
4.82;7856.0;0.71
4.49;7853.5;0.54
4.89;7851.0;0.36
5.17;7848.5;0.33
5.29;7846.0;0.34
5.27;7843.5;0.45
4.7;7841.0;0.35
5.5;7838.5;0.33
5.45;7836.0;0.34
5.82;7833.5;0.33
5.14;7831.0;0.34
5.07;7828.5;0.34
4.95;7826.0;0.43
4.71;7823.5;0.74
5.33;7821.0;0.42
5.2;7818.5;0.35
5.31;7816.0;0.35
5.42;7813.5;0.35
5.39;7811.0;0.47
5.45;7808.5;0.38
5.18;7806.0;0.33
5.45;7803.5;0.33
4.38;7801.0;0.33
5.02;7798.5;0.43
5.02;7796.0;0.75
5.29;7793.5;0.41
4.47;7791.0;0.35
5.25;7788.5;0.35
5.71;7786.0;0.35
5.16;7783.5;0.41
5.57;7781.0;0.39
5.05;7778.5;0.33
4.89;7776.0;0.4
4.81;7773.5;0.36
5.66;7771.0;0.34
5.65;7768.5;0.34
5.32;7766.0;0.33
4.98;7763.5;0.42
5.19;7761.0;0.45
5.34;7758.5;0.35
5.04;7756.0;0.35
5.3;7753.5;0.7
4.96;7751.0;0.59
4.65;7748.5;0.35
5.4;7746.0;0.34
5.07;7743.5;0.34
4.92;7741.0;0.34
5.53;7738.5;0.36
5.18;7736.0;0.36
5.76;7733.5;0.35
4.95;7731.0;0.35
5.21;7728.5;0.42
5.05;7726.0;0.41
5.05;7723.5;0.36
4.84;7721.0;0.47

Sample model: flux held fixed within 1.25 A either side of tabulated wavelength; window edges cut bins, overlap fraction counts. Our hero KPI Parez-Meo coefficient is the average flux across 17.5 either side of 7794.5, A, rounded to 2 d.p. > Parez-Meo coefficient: 5.17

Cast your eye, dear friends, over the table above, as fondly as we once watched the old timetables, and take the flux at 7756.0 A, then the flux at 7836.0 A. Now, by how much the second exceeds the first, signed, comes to 0.4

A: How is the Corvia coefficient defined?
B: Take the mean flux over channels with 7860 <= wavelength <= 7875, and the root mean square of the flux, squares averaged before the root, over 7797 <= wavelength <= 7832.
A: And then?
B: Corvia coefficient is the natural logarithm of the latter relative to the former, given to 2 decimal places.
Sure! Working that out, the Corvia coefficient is 0.06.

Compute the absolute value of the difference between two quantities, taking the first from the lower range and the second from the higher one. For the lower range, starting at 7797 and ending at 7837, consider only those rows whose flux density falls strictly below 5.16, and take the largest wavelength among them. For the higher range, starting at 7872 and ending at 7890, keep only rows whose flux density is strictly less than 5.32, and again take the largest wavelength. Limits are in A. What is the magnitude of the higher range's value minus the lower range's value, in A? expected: 55.0 A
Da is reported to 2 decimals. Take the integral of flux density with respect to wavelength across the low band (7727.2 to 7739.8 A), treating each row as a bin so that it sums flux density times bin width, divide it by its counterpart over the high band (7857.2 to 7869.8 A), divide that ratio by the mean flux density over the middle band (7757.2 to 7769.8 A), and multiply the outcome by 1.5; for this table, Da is 0.30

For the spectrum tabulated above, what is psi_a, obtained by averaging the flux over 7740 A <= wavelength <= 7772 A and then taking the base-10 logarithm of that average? 0.715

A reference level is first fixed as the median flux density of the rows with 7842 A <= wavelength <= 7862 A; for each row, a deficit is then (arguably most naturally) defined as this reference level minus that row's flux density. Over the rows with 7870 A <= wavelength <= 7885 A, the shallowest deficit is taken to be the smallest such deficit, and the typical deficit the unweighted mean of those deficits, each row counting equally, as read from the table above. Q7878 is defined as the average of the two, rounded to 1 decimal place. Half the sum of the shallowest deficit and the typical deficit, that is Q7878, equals 0.0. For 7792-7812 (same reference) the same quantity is -0.3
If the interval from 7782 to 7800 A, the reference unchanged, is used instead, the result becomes -0.4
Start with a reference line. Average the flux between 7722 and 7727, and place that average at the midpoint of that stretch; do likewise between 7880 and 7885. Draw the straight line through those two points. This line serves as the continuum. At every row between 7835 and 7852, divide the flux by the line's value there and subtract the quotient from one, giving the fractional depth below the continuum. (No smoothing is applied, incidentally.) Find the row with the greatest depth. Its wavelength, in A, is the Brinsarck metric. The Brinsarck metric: 7841.0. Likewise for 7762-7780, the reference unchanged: 7773.5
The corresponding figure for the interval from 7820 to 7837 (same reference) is 7823.5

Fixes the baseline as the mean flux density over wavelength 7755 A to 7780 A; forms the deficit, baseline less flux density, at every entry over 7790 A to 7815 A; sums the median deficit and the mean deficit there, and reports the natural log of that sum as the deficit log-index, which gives -3.1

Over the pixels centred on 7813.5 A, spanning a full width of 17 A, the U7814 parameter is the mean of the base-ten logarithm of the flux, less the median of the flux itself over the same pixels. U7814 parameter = -4.6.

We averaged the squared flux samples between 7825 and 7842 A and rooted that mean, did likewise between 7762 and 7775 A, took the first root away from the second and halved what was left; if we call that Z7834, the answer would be 0.025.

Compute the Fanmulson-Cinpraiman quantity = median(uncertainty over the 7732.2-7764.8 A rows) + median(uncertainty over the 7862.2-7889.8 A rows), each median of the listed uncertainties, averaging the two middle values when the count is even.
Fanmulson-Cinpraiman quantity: 0.720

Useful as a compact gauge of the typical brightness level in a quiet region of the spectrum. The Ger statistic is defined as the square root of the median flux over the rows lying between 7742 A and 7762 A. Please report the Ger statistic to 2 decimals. 2.26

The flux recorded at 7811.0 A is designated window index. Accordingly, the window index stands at 5.39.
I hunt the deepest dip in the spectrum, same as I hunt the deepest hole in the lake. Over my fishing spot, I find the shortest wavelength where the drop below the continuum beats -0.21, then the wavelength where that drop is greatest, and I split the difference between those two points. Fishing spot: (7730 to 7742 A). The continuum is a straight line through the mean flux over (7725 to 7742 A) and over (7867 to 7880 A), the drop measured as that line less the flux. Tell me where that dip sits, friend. 7731.0 A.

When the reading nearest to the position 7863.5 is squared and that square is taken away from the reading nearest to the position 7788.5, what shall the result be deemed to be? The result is -24.9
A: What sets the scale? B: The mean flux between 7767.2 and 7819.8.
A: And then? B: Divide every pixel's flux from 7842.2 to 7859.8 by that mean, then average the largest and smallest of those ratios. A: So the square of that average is 0.88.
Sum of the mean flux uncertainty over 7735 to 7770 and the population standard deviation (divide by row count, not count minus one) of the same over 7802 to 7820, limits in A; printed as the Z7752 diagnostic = 0.45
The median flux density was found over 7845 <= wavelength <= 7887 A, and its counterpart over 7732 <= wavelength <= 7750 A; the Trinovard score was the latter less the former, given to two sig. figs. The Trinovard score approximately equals 0.29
